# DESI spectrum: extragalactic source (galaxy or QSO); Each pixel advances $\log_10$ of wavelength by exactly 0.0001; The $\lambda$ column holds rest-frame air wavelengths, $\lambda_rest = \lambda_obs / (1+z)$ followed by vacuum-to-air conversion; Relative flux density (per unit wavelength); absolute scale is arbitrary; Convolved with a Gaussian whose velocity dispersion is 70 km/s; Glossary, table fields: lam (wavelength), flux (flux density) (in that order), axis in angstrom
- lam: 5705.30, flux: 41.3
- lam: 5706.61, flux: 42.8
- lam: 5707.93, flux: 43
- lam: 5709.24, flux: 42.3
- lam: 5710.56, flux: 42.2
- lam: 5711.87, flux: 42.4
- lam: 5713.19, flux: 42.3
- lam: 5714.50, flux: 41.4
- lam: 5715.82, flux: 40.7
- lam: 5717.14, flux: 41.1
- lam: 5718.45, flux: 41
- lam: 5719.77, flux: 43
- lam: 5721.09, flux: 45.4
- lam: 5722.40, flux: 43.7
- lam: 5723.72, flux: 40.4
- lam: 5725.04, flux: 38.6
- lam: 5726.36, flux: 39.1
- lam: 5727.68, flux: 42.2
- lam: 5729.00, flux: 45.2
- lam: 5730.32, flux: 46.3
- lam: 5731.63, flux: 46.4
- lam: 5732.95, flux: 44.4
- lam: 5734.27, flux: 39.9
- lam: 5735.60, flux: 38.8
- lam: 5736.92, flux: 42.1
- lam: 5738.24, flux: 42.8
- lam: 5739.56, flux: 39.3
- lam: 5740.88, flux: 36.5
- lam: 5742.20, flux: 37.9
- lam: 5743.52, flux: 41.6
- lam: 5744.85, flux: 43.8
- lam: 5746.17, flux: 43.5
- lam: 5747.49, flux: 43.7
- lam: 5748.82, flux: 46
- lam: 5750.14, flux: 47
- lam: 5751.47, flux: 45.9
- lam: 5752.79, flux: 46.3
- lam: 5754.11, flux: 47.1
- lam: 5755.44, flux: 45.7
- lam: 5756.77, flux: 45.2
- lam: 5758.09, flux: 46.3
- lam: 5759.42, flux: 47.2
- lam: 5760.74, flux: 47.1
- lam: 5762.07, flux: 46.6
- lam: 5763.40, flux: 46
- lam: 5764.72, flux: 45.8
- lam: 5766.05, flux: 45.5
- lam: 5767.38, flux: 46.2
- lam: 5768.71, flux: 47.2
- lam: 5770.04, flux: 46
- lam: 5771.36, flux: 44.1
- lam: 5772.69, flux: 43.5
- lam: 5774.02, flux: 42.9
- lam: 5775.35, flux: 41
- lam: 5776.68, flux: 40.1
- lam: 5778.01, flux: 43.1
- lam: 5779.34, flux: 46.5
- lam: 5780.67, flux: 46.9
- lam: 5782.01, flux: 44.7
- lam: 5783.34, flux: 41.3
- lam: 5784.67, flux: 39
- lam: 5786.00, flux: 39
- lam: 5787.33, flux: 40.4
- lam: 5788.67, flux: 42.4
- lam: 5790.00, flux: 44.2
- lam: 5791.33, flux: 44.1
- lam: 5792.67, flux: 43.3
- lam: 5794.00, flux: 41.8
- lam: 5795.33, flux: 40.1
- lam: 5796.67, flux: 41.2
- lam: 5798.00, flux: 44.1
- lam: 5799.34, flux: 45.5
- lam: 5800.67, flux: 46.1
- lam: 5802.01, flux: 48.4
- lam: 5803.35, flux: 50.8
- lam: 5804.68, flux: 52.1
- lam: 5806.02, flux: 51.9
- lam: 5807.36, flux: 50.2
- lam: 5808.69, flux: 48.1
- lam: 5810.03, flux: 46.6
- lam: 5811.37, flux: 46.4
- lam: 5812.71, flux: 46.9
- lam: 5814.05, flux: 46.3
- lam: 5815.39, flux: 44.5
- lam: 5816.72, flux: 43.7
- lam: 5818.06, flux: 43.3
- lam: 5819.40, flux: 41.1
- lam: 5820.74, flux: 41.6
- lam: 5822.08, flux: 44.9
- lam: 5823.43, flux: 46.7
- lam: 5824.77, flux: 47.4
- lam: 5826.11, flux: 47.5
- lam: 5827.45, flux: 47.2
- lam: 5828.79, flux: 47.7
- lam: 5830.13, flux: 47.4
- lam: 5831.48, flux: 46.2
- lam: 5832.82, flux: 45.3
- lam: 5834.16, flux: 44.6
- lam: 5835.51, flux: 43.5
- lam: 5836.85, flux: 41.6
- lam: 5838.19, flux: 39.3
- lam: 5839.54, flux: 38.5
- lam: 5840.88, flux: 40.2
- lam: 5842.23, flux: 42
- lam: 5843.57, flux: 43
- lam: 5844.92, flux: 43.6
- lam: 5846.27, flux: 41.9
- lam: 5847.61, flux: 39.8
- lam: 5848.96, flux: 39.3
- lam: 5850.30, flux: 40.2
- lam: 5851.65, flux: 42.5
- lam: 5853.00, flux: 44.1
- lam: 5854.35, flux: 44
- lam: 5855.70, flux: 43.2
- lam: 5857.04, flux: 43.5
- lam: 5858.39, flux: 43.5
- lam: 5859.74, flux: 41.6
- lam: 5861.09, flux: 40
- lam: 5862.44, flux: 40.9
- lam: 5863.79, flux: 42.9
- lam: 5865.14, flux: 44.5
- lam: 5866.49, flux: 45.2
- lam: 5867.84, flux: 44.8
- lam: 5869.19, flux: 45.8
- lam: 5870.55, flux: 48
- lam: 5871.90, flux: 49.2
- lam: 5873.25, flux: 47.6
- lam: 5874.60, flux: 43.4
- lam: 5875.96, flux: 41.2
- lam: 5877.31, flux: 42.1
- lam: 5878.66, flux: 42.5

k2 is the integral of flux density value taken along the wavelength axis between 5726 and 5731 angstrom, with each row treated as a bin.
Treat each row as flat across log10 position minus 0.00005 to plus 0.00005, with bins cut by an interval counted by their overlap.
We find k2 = 218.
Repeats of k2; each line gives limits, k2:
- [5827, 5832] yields 236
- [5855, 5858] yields 130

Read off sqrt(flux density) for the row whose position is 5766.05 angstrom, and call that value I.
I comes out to 6.75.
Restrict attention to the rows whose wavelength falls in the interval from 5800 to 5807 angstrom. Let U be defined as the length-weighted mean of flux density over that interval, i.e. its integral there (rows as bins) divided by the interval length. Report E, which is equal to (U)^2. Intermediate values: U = 49.9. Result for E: 2485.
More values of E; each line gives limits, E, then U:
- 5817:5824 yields 1886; 43.4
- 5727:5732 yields 2023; 45.0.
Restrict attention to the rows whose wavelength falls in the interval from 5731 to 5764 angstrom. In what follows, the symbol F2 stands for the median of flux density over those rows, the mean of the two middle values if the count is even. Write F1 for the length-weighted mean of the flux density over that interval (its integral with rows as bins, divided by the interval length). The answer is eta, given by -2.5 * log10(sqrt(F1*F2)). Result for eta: -4.12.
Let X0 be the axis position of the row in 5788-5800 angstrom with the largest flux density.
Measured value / 5799.34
